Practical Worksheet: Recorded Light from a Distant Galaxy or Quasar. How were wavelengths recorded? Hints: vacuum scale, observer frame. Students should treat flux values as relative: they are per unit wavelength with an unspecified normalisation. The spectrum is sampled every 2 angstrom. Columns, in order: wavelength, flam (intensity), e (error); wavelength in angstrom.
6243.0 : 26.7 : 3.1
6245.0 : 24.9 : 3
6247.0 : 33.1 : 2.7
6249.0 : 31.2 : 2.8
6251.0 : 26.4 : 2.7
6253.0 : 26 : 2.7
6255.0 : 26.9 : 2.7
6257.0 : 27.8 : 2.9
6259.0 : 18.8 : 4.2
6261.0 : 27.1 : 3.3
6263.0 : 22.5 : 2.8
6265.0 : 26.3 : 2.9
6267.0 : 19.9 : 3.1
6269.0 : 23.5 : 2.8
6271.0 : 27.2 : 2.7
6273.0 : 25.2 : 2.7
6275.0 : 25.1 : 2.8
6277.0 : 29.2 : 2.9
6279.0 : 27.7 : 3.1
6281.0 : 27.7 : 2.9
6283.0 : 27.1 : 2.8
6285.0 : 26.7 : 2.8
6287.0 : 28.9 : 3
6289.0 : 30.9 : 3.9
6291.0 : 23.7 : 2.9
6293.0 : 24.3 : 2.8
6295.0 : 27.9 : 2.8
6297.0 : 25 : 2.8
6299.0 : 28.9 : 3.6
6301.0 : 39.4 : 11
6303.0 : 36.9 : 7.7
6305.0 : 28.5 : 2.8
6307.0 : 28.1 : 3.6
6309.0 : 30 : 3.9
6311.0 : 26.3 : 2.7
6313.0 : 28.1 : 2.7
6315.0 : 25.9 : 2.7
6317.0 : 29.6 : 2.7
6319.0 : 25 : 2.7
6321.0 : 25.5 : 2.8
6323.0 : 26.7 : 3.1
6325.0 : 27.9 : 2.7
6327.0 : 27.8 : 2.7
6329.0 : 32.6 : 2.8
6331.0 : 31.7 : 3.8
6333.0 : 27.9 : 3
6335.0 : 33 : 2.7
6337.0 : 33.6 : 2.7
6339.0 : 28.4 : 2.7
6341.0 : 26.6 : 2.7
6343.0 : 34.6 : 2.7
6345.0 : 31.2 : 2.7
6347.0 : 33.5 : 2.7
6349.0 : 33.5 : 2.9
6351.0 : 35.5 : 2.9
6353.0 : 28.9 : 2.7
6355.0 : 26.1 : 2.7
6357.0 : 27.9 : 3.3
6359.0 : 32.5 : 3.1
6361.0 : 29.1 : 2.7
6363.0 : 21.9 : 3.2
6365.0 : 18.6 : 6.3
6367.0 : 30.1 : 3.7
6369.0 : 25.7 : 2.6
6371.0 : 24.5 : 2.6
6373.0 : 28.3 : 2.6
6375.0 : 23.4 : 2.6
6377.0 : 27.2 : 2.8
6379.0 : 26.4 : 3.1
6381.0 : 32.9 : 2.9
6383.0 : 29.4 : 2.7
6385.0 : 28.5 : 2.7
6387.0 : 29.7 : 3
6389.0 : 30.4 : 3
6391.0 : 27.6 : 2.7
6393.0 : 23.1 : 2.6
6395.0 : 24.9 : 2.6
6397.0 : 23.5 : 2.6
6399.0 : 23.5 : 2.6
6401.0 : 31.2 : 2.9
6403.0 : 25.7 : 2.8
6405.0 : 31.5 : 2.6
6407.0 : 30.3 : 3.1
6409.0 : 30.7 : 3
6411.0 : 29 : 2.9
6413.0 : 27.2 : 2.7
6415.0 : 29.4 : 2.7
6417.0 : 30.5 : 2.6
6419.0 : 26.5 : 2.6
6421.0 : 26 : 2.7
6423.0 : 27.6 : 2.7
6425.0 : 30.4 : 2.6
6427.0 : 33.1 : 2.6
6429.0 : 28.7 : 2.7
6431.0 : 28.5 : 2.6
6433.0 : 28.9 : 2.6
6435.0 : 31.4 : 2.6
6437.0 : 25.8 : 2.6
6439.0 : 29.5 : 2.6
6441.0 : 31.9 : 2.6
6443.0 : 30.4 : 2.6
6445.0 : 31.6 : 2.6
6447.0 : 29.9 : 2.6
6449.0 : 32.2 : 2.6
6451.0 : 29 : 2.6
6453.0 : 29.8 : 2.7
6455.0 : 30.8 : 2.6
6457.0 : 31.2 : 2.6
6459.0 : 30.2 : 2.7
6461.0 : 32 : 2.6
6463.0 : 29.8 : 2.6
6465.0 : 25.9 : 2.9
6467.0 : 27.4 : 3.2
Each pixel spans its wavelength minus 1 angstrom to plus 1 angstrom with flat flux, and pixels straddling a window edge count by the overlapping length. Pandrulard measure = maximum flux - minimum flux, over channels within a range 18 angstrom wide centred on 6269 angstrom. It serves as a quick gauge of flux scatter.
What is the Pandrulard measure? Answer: 9.3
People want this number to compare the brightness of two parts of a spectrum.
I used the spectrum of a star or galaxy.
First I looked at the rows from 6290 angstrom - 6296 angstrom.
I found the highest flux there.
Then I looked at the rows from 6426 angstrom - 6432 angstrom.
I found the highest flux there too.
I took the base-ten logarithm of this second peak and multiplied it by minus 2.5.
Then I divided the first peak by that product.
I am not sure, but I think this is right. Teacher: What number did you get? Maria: -7.3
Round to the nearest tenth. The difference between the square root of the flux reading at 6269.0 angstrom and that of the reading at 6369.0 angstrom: -0.2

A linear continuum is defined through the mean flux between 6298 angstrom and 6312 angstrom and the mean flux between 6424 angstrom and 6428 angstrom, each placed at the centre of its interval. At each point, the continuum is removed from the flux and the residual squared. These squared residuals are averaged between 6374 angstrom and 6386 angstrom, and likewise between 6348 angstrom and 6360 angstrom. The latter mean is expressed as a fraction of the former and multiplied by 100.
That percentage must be 55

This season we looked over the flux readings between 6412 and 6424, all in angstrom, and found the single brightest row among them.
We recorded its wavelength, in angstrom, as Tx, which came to 6417.0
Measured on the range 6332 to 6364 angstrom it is 6351.0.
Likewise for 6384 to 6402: 6401.0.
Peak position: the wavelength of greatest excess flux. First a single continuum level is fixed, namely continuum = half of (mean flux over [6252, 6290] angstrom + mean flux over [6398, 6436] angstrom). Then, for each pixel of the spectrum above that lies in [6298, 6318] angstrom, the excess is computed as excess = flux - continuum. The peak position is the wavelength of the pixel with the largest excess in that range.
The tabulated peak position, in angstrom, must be 6301.0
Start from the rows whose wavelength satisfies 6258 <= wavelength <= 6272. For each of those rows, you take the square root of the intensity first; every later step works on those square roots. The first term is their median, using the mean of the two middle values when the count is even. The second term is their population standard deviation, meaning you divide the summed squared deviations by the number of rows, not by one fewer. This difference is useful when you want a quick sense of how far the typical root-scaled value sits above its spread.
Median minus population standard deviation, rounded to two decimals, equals 4.52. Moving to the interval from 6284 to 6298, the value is 4.93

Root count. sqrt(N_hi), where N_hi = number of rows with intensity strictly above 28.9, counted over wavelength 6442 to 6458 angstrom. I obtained 2.8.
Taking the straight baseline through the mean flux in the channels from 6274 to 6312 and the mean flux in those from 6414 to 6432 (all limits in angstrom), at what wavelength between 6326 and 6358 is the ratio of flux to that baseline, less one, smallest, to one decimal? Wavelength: 6355.0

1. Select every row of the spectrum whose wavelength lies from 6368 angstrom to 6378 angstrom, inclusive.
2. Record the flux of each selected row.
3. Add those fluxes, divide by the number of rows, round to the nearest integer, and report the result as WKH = 26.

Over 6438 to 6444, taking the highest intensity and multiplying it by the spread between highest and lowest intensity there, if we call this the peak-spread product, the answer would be 77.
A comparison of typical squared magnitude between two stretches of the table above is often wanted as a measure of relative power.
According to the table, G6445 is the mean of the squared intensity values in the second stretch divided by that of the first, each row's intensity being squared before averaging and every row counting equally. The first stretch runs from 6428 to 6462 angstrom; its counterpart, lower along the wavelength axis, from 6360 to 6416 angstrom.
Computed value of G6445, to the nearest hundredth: 0.83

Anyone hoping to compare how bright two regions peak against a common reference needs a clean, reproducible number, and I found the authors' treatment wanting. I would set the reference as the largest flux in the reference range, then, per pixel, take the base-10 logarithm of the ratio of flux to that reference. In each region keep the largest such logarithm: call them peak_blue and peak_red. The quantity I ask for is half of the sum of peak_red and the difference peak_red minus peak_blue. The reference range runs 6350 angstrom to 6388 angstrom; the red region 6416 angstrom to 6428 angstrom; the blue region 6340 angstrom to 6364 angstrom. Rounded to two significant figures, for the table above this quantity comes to -0.030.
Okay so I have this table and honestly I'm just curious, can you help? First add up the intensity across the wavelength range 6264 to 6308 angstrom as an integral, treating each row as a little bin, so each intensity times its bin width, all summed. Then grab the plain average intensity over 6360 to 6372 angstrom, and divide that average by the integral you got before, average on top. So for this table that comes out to 0.021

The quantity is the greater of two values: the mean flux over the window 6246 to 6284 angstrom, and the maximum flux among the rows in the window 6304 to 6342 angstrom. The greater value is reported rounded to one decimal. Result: 33.6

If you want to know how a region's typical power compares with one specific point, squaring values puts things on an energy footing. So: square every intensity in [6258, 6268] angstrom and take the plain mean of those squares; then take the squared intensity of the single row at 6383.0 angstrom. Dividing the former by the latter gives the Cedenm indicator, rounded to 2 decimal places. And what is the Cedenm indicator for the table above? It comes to 0.62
